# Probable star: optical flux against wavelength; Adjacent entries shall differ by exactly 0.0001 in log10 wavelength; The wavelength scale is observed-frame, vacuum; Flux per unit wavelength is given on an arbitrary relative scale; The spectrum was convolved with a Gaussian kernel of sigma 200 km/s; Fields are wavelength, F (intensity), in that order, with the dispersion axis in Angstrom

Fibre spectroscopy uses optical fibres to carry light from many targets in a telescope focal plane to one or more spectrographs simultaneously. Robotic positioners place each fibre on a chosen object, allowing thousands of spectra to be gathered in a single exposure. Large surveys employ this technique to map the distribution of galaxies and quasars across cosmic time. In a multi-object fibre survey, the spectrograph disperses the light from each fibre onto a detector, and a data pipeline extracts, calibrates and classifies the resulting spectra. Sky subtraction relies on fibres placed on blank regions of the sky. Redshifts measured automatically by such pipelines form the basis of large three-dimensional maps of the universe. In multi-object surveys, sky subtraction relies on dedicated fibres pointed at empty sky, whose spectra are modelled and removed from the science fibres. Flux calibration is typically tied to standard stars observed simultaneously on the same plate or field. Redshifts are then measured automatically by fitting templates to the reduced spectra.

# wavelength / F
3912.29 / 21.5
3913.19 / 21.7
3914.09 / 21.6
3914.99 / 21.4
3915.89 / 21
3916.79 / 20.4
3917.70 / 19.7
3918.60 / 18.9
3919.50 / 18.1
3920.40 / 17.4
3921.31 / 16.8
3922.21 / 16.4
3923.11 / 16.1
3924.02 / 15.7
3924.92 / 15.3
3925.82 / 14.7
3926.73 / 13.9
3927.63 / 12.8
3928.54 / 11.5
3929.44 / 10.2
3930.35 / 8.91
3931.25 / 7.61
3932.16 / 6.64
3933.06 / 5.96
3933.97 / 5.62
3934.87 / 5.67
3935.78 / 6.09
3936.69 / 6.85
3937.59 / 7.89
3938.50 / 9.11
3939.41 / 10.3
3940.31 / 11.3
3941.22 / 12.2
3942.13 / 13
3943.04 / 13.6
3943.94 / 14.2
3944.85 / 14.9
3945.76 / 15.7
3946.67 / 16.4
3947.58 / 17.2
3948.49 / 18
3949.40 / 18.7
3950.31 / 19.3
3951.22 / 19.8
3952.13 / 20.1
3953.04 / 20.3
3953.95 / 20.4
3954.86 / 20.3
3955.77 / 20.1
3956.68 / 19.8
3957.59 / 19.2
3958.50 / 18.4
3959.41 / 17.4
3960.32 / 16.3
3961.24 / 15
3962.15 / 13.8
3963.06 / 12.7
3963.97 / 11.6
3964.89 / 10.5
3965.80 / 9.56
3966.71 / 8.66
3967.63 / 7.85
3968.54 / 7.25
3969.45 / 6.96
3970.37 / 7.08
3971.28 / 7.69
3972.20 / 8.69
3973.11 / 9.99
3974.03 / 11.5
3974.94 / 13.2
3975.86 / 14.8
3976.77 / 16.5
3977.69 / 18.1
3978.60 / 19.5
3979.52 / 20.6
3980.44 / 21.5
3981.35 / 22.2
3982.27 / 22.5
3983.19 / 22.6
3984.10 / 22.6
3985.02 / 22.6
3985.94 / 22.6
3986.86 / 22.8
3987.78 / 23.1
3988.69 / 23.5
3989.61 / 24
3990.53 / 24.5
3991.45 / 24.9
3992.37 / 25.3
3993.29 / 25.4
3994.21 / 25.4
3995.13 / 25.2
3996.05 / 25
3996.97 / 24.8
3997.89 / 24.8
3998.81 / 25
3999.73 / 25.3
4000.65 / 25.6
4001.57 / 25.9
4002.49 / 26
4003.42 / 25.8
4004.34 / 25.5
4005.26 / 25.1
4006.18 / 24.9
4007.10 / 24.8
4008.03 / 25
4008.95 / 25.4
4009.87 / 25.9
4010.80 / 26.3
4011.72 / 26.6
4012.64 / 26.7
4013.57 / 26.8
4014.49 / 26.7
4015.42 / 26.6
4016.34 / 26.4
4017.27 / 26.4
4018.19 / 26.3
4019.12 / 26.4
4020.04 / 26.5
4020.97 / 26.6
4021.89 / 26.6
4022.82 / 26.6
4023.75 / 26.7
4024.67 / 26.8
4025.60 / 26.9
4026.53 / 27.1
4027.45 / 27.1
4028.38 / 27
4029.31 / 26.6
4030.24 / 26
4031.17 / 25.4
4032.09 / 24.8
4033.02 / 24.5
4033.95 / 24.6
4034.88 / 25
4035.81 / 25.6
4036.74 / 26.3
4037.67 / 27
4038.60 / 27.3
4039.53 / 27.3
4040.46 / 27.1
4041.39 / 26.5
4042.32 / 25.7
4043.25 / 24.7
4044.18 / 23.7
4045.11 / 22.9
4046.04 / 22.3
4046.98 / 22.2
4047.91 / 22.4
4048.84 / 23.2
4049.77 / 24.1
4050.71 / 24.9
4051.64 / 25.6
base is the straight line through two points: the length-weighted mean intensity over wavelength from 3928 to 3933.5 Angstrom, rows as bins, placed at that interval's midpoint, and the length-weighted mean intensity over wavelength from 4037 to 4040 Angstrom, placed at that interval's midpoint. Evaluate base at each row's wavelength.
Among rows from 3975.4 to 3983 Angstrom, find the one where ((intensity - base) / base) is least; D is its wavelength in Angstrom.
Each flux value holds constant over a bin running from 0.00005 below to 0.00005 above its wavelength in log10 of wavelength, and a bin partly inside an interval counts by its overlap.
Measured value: 3975.86 Angstrom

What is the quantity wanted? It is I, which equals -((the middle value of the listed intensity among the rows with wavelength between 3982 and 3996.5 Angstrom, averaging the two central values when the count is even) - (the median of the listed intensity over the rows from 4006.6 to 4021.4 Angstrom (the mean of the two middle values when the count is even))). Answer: 3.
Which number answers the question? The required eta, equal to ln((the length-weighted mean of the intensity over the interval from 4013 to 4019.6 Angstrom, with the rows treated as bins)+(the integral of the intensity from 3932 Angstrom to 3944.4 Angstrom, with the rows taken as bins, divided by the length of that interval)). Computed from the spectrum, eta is 3.58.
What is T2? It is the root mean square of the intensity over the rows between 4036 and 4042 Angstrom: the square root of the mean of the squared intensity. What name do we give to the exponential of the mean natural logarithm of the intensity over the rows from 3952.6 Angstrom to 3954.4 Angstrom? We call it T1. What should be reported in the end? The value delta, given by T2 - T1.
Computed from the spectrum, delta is 7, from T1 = 20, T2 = 27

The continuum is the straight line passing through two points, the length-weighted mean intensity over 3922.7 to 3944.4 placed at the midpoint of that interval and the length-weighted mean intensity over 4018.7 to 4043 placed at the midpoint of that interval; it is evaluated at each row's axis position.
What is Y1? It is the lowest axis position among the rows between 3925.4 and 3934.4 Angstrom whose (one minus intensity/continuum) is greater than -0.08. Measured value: 3929.44 Angstrom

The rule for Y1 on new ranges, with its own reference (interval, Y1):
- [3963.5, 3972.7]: 3963.97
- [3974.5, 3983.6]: 3974.94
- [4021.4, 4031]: 4021.89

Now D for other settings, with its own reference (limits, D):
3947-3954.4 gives 3947.58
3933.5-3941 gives 3934.87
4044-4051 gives 4046.98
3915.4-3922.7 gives 3922.21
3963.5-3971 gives 3969.45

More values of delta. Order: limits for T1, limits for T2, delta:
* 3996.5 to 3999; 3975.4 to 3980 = -7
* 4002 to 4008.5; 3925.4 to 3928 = -11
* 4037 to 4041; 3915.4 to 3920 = -8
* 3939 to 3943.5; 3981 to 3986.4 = 10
